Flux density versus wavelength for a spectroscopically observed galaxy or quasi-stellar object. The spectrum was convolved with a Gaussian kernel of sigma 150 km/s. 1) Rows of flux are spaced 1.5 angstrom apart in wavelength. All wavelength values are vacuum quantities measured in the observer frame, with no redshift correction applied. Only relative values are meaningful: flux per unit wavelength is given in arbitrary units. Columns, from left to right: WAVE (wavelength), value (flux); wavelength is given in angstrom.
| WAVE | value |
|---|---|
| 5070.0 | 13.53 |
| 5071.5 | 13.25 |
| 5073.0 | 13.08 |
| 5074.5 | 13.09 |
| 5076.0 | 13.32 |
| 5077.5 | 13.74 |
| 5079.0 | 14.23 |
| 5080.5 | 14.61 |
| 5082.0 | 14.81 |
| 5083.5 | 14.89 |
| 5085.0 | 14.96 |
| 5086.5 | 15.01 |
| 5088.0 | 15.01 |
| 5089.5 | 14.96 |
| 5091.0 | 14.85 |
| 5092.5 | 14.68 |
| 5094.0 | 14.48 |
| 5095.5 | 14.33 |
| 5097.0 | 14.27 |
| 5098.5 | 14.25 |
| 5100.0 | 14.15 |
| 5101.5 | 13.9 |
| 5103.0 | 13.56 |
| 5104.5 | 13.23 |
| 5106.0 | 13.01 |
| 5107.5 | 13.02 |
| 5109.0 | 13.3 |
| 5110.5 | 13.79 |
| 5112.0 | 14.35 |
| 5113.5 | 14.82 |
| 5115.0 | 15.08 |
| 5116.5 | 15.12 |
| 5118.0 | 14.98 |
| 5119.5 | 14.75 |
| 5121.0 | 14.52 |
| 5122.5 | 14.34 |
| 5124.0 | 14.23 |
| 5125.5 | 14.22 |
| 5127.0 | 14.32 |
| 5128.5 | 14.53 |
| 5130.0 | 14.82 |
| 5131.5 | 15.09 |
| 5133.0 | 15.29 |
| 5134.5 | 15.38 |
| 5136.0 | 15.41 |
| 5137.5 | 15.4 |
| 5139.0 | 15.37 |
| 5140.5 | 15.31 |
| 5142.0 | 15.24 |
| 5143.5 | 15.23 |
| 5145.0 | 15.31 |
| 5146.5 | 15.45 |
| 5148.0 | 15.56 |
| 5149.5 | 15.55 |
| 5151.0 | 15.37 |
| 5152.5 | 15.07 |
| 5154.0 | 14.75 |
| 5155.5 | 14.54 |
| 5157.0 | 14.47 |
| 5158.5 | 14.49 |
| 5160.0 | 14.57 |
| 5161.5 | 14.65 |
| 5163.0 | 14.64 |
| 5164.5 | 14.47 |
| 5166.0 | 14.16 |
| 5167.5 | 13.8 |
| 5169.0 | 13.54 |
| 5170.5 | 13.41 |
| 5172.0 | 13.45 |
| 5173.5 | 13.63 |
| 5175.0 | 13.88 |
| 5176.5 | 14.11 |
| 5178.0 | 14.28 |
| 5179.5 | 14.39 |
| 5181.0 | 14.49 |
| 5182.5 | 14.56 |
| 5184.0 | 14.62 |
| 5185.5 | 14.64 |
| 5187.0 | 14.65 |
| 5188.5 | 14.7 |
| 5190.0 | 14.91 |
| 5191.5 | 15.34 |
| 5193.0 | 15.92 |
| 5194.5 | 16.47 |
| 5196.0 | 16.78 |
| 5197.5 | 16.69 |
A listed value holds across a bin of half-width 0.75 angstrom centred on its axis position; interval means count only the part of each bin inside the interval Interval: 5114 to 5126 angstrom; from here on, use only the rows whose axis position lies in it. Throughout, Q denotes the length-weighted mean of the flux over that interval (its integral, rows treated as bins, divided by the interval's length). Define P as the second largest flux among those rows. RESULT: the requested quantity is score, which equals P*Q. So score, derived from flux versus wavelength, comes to 221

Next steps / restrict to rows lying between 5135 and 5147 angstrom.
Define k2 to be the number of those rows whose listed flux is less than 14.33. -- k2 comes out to 0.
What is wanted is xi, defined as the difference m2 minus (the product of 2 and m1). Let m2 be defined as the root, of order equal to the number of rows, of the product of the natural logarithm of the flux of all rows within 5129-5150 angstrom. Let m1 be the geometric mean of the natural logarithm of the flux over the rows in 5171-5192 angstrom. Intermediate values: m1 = 2.67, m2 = 2.73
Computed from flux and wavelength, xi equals -2.60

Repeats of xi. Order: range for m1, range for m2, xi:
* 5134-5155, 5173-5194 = -2.78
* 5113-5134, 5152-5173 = -2.72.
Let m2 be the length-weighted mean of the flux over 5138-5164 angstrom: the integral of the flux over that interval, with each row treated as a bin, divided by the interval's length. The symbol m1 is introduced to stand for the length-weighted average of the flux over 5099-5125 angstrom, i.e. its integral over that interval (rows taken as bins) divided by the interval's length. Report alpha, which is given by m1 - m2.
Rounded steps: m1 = 14.1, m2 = 15.0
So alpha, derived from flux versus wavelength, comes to -0.9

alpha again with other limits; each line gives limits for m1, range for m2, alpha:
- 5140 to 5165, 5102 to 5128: 0.8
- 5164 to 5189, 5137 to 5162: -0.9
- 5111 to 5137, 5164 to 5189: 0.6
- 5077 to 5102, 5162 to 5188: 0.4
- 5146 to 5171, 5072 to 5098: 0.3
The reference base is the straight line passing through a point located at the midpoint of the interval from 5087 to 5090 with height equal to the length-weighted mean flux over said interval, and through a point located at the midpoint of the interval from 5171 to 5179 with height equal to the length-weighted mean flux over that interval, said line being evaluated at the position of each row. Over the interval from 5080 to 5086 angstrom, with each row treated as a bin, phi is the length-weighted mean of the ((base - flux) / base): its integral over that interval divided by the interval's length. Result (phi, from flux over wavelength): 0.01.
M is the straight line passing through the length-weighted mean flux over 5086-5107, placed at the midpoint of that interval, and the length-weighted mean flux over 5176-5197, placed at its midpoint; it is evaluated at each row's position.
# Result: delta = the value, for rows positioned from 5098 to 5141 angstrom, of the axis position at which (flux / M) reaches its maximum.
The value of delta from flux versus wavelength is 5136.0 angstrom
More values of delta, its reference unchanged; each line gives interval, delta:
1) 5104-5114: 5113.5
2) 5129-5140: 5136.0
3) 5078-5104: 5086.5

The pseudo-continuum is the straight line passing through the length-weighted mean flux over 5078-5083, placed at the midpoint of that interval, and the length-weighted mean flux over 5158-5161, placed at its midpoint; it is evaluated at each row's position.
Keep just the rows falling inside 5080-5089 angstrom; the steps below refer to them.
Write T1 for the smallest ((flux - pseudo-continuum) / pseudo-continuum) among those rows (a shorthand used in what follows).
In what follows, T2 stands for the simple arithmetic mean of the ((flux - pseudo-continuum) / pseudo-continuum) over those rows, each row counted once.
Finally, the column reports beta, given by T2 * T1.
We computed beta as 0.0001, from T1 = 0.01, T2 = 0.024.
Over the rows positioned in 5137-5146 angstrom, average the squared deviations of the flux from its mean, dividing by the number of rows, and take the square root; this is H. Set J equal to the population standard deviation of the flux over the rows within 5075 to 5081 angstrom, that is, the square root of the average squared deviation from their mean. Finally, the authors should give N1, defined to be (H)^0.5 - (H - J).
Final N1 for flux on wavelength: 0.67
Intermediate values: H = 0.06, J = 0.49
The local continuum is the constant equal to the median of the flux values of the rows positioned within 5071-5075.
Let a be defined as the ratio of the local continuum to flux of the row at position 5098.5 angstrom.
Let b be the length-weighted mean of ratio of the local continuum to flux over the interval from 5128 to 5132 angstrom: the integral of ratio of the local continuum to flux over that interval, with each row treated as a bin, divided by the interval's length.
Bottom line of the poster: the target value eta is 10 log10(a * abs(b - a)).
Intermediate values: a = 0.92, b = 0.884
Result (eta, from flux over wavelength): -15.0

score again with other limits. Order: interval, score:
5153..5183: 208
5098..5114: 197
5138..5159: 235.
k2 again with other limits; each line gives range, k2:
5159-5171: 4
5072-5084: 5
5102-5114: 6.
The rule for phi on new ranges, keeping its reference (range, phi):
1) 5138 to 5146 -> -0.07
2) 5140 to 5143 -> -0.07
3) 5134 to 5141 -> -0.07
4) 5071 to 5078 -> 0.12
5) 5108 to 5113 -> 0.06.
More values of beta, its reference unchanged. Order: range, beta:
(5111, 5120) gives -0.0003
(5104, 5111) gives 0.0091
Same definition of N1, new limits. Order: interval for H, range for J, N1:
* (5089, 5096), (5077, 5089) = 0.67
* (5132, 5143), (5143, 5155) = 0.44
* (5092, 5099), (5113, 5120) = 0.38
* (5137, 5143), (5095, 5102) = 0.34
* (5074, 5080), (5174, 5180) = 0.42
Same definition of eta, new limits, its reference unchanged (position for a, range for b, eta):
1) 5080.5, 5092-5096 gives -21.9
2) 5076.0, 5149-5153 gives -9.0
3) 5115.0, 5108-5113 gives -11.6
